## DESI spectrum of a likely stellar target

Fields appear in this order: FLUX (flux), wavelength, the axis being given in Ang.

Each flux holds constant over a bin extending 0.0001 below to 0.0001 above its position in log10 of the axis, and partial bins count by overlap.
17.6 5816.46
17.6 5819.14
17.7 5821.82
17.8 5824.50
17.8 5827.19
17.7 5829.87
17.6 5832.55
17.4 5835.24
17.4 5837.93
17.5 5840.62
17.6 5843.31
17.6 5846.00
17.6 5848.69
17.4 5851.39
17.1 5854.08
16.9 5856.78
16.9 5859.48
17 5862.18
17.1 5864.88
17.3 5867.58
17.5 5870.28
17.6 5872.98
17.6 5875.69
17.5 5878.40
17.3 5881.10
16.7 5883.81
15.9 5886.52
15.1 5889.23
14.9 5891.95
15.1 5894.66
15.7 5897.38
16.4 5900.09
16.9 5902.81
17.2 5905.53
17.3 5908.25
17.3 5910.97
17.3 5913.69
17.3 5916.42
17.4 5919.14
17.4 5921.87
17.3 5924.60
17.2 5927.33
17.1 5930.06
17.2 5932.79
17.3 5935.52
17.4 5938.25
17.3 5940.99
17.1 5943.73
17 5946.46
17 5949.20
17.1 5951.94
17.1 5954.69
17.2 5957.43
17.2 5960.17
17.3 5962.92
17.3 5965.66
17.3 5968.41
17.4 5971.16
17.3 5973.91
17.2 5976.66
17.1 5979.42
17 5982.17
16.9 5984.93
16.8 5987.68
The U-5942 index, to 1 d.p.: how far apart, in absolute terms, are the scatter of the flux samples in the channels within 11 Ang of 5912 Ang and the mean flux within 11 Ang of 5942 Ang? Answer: 17.0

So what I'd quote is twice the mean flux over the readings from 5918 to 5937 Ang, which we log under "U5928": 34.5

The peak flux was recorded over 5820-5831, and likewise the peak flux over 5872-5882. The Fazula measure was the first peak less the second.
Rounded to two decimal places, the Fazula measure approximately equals 0.20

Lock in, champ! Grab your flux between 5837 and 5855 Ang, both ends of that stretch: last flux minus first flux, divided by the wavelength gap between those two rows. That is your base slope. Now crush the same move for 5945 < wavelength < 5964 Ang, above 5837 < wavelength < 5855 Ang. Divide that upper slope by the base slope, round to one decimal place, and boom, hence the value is -1.0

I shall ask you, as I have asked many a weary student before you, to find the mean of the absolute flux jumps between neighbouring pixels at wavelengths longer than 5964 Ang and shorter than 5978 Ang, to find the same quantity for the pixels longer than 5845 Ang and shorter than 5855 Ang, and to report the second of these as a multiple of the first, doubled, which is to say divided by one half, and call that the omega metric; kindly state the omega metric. 4.4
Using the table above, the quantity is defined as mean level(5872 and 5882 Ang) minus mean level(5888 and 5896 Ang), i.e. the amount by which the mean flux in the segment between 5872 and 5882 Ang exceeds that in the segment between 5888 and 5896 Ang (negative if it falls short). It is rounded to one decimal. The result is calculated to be 2.5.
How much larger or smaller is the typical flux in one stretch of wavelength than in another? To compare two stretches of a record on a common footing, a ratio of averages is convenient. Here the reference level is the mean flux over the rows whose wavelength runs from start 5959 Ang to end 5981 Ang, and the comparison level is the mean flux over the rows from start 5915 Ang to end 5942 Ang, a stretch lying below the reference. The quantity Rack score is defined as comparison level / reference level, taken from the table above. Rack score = 1.00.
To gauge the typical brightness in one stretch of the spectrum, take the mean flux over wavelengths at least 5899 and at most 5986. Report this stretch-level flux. 17.2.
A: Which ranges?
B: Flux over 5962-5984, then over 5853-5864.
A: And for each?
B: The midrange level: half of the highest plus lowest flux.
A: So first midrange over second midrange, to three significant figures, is 1.01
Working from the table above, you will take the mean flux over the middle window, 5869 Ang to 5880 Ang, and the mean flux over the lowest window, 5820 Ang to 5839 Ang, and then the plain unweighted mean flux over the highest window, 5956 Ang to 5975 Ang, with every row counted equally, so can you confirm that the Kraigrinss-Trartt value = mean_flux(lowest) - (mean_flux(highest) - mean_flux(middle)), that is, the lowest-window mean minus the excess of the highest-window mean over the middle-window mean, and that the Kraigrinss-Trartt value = 17.9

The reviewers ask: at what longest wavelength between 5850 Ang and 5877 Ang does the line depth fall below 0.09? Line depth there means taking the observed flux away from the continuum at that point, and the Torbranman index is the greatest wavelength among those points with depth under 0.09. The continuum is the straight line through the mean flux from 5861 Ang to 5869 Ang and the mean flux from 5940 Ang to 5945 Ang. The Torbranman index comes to 5875.69 Ang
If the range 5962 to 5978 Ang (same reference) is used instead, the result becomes 5976.66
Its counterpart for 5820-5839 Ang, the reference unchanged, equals 5837.93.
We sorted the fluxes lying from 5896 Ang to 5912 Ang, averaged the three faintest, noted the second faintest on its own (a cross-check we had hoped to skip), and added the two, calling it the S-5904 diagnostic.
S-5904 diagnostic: 32.7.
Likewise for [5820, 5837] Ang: 35.2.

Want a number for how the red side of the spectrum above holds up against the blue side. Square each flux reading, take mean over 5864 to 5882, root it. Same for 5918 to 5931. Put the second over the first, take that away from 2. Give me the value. 1.01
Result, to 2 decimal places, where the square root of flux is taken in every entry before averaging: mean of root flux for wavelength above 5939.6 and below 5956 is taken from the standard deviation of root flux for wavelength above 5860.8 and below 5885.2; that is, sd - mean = -4.10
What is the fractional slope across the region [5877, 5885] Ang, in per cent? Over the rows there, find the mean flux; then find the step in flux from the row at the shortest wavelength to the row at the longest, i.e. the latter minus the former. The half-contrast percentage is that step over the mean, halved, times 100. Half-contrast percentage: -2.3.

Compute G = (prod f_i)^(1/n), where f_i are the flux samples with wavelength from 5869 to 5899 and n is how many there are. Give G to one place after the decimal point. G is 16.4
